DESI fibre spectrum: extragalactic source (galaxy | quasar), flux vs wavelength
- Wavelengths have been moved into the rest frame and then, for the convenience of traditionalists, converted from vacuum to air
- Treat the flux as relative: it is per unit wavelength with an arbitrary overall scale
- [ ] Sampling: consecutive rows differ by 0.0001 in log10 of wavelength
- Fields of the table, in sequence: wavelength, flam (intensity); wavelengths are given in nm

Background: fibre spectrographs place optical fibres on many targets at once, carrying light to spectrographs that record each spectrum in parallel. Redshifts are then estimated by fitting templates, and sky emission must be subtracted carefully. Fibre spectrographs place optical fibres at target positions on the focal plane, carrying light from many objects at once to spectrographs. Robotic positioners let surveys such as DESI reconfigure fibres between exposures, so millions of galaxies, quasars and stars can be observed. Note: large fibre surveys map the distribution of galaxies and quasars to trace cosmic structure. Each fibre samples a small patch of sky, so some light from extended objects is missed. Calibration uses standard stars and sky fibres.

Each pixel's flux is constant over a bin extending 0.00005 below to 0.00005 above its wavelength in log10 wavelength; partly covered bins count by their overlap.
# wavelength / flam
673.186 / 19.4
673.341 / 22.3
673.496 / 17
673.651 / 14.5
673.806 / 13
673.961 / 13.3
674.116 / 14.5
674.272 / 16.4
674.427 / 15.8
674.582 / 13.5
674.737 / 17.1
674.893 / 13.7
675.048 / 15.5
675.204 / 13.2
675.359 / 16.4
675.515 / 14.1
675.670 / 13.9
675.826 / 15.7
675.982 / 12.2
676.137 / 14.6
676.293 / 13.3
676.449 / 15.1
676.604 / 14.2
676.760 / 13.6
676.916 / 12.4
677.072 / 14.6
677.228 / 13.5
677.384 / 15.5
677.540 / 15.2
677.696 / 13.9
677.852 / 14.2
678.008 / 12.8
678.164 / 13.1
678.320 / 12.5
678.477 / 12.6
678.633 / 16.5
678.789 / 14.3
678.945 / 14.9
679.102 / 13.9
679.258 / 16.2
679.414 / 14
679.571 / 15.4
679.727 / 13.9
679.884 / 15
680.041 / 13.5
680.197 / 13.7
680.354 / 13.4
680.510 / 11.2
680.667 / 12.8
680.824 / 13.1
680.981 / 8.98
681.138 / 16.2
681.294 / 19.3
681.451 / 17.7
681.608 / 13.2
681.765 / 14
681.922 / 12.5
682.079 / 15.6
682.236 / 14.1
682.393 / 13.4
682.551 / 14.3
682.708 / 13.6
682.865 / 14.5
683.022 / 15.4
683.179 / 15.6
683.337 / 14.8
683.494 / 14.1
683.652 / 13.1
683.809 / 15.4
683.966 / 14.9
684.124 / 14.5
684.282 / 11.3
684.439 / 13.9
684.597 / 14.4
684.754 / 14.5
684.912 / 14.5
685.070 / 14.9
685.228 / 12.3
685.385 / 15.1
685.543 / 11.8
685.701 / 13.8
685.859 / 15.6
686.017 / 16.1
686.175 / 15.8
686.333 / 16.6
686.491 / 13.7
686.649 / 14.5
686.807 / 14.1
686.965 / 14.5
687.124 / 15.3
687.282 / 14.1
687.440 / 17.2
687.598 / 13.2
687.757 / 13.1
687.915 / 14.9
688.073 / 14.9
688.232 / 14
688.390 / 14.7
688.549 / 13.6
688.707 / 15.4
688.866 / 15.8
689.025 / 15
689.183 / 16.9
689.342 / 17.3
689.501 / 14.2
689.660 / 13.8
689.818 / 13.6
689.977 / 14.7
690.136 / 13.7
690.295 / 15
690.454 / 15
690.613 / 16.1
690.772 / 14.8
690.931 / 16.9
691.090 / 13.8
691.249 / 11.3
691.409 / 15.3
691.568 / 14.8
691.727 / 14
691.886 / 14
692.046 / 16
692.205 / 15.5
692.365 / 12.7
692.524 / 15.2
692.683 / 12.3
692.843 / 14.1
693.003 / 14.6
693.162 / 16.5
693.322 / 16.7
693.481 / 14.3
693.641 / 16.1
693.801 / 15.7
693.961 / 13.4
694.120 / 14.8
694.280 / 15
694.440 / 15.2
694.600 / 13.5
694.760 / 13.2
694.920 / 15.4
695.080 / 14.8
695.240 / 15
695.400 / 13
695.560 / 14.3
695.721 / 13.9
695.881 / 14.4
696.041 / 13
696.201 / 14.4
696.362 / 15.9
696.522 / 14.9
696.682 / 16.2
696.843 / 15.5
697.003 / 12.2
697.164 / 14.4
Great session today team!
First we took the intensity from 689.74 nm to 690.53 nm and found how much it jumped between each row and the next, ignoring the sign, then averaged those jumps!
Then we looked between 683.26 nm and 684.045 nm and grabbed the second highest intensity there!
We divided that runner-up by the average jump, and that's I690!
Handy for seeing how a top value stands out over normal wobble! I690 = 18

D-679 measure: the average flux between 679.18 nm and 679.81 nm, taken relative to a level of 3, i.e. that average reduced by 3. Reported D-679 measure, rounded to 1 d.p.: 11.9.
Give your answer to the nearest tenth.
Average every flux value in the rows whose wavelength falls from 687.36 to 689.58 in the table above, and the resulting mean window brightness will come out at 15.0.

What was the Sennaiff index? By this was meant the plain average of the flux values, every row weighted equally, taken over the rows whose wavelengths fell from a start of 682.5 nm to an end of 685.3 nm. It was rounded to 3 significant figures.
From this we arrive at 14.2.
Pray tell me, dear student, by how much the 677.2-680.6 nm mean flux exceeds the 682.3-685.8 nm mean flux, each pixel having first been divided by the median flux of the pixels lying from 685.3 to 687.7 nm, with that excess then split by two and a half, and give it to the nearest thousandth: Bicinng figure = -0.001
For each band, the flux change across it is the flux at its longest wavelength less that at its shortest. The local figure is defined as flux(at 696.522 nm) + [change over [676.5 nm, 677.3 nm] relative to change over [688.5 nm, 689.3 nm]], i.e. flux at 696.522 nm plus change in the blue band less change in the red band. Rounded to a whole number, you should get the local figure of 11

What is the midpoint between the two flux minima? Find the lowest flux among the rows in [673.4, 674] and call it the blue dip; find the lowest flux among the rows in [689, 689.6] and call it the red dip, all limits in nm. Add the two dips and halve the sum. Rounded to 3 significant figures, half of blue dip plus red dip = 13.6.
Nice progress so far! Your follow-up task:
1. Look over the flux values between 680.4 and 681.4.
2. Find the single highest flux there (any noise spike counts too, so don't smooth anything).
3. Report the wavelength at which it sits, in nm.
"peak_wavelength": 681.294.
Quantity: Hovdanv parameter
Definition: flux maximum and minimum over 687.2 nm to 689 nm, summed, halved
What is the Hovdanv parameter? 15.15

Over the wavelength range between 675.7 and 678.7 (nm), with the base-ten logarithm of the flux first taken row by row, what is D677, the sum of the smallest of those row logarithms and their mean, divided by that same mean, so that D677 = 1.95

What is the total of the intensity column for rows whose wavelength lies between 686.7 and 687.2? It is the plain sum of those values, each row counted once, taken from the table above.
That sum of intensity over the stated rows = 43.9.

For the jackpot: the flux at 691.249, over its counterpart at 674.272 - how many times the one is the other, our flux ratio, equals 0.69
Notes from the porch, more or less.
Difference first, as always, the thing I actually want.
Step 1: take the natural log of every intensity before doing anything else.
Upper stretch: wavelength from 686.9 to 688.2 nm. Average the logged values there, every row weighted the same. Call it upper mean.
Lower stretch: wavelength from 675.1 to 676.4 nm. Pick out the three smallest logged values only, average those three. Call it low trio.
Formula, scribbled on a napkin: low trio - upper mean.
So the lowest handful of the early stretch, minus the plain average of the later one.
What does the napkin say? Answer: -0.12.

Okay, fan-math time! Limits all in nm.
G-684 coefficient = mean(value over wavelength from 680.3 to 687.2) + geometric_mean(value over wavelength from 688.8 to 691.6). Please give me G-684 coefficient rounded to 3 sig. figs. 29.1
